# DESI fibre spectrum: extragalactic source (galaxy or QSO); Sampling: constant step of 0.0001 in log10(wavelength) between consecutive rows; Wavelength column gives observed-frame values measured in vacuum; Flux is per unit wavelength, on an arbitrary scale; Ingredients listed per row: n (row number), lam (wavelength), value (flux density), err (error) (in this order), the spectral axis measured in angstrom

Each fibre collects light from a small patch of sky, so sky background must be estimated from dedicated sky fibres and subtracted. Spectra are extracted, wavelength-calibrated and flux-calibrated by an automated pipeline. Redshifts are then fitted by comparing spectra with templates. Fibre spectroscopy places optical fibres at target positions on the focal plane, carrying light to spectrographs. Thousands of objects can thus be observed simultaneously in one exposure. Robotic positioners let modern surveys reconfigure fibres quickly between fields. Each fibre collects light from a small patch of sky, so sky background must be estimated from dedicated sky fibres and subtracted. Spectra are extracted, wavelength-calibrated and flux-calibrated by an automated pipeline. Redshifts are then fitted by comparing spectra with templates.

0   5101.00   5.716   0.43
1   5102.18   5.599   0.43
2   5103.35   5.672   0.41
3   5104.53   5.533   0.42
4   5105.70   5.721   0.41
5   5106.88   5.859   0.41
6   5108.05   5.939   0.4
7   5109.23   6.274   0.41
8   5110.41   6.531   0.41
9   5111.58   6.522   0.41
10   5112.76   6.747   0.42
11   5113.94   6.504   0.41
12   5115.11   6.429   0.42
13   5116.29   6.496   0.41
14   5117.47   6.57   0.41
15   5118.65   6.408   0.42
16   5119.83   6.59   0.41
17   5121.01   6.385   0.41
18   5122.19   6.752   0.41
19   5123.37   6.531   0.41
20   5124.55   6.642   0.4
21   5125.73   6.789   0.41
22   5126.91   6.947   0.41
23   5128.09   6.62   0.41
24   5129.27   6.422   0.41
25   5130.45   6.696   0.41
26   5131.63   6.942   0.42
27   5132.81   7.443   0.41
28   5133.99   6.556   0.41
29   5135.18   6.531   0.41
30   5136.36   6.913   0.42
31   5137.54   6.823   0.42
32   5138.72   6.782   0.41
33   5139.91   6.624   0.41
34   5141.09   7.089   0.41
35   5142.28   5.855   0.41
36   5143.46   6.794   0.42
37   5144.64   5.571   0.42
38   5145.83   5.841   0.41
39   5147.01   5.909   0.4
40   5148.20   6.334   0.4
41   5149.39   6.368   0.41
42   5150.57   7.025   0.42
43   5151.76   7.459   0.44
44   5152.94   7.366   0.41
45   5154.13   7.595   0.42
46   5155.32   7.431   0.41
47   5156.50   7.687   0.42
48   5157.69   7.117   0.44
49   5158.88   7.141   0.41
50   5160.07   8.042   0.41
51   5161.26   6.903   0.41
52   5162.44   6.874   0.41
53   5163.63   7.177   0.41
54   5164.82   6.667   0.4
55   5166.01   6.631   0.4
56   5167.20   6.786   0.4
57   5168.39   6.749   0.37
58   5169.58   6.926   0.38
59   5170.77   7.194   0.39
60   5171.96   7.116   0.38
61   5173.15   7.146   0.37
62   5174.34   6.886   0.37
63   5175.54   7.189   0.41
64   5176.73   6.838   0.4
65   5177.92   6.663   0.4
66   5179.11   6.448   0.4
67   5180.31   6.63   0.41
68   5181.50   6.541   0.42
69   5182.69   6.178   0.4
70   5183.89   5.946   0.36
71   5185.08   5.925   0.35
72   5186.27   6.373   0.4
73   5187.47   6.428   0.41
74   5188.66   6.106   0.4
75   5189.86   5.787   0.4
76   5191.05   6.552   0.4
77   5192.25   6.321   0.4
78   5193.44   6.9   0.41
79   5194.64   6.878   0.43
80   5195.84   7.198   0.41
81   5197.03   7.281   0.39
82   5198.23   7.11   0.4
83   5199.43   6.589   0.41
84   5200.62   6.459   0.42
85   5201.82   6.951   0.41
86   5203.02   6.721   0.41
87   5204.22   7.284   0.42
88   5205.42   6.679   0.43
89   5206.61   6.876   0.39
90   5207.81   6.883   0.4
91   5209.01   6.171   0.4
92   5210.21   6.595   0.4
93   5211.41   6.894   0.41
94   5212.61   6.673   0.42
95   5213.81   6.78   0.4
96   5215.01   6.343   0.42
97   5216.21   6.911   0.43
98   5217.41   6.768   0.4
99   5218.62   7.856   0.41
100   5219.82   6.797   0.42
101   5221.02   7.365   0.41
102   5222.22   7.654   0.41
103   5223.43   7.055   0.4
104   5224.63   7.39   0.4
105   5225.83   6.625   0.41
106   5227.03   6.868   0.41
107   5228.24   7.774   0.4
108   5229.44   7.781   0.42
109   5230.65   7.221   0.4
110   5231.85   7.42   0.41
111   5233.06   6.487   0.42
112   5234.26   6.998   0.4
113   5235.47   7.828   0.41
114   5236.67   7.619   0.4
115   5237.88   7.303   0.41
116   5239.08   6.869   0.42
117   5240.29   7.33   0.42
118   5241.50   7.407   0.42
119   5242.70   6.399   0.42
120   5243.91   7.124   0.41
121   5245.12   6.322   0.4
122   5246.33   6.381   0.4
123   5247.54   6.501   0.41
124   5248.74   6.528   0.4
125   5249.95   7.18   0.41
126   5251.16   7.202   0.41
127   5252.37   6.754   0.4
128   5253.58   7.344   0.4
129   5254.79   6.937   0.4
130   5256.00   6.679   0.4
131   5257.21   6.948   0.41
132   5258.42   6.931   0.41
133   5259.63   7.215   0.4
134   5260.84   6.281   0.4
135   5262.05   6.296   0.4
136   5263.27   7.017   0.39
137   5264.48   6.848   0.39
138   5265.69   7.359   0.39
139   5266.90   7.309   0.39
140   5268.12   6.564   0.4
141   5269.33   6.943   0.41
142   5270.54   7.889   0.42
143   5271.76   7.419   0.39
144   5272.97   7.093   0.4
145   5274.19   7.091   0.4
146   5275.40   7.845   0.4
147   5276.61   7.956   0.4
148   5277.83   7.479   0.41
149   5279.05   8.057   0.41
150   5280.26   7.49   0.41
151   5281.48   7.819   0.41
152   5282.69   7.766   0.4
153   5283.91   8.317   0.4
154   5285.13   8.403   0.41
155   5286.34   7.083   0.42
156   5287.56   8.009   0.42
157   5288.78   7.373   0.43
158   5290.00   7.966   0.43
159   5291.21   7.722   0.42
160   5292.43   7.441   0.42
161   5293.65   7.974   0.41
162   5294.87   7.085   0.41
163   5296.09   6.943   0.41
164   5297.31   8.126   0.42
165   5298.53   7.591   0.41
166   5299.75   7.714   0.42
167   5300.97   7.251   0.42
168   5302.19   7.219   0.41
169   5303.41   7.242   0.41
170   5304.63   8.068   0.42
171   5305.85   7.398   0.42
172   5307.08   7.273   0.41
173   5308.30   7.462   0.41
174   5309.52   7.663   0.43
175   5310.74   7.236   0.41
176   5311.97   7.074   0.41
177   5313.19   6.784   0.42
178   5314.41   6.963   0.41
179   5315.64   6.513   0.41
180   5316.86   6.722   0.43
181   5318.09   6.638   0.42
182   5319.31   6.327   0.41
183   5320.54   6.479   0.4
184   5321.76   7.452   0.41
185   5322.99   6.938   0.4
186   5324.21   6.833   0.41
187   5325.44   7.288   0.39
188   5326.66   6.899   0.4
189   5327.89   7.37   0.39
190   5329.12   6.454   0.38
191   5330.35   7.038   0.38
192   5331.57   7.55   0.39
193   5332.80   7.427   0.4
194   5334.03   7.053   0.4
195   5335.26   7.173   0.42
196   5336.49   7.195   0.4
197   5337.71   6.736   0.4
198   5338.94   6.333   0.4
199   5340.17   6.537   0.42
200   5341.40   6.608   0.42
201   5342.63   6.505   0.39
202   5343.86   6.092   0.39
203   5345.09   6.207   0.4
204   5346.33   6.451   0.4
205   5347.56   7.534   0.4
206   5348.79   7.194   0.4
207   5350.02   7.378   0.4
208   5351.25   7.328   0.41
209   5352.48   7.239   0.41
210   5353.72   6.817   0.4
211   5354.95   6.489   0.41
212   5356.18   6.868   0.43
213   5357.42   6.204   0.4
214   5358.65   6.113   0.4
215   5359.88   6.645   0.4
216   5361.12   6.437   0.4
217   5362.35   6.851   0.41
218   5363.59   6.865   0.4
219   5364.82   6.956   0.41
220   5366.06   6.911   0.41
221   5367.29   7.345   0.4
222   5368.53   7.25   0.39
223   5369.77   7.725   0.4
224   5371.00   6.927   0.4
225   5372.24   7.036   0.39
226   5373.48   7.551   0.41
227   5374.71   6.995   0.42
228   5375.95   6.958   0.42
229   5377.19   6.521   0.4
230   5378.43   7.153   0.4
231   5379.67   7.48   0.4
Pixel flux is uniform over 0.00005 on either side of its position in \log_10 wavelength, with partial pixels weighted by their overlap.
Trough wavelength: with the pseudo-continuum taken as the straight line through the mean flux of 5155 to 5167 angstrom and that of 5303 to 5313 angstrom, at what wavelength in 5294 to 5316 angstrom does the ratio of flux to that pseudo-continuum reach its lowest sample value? 5315.64 angstrom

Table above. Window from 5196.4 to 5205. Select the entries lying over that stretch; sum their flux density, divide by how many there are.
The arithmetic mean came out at 6.91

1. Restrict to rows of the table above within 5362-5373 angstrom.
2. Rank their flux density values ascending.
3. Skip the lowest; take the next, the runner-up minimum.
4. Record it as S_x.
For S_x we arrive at 6.865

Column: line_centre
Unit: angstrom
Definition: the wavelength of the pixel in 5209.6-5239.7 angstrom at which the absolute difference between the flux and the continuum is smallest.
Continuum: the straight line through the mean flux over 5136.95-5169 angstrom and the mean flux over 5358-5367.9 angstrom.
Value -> 5219.82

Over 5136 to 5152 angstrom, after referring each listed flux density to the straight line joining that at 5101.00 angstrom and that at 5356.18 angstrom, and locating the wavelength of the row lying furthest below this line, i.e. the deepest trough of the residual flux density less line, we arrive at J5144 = 5144.64 angstrom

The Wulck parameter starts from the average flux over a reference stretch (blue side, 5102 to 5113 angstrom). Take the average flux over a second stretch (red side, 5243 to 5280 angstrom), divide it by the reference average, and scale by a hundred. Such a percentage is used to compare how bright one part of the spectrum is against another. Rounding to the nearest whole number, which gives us 117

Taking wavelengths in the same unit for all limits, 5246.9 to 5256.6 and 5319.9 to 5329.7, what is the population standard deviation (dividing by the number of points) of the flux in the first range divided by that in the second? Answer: 0.85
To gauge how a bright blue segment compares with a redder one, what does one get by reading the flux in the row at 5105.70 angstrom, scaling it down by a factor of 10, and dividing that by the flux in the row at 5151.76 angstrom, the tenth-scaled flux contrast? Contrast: 0.077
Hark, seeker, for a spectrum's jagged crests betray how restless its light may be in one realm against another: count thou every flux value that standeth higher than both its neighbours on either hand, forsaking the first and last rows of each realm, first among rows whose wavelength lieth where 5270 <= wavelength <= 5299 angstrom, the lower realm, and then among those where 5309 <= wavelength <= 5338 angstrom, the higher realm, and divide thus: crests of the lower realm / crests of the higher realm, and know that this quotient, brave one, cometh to 1.14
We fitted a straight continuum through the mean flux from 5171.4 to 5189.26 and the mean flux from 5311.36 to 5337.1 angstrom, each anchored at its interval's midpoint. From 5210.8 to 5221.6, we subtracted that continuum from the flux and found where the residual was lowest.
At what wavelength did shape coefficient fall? 5215.01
